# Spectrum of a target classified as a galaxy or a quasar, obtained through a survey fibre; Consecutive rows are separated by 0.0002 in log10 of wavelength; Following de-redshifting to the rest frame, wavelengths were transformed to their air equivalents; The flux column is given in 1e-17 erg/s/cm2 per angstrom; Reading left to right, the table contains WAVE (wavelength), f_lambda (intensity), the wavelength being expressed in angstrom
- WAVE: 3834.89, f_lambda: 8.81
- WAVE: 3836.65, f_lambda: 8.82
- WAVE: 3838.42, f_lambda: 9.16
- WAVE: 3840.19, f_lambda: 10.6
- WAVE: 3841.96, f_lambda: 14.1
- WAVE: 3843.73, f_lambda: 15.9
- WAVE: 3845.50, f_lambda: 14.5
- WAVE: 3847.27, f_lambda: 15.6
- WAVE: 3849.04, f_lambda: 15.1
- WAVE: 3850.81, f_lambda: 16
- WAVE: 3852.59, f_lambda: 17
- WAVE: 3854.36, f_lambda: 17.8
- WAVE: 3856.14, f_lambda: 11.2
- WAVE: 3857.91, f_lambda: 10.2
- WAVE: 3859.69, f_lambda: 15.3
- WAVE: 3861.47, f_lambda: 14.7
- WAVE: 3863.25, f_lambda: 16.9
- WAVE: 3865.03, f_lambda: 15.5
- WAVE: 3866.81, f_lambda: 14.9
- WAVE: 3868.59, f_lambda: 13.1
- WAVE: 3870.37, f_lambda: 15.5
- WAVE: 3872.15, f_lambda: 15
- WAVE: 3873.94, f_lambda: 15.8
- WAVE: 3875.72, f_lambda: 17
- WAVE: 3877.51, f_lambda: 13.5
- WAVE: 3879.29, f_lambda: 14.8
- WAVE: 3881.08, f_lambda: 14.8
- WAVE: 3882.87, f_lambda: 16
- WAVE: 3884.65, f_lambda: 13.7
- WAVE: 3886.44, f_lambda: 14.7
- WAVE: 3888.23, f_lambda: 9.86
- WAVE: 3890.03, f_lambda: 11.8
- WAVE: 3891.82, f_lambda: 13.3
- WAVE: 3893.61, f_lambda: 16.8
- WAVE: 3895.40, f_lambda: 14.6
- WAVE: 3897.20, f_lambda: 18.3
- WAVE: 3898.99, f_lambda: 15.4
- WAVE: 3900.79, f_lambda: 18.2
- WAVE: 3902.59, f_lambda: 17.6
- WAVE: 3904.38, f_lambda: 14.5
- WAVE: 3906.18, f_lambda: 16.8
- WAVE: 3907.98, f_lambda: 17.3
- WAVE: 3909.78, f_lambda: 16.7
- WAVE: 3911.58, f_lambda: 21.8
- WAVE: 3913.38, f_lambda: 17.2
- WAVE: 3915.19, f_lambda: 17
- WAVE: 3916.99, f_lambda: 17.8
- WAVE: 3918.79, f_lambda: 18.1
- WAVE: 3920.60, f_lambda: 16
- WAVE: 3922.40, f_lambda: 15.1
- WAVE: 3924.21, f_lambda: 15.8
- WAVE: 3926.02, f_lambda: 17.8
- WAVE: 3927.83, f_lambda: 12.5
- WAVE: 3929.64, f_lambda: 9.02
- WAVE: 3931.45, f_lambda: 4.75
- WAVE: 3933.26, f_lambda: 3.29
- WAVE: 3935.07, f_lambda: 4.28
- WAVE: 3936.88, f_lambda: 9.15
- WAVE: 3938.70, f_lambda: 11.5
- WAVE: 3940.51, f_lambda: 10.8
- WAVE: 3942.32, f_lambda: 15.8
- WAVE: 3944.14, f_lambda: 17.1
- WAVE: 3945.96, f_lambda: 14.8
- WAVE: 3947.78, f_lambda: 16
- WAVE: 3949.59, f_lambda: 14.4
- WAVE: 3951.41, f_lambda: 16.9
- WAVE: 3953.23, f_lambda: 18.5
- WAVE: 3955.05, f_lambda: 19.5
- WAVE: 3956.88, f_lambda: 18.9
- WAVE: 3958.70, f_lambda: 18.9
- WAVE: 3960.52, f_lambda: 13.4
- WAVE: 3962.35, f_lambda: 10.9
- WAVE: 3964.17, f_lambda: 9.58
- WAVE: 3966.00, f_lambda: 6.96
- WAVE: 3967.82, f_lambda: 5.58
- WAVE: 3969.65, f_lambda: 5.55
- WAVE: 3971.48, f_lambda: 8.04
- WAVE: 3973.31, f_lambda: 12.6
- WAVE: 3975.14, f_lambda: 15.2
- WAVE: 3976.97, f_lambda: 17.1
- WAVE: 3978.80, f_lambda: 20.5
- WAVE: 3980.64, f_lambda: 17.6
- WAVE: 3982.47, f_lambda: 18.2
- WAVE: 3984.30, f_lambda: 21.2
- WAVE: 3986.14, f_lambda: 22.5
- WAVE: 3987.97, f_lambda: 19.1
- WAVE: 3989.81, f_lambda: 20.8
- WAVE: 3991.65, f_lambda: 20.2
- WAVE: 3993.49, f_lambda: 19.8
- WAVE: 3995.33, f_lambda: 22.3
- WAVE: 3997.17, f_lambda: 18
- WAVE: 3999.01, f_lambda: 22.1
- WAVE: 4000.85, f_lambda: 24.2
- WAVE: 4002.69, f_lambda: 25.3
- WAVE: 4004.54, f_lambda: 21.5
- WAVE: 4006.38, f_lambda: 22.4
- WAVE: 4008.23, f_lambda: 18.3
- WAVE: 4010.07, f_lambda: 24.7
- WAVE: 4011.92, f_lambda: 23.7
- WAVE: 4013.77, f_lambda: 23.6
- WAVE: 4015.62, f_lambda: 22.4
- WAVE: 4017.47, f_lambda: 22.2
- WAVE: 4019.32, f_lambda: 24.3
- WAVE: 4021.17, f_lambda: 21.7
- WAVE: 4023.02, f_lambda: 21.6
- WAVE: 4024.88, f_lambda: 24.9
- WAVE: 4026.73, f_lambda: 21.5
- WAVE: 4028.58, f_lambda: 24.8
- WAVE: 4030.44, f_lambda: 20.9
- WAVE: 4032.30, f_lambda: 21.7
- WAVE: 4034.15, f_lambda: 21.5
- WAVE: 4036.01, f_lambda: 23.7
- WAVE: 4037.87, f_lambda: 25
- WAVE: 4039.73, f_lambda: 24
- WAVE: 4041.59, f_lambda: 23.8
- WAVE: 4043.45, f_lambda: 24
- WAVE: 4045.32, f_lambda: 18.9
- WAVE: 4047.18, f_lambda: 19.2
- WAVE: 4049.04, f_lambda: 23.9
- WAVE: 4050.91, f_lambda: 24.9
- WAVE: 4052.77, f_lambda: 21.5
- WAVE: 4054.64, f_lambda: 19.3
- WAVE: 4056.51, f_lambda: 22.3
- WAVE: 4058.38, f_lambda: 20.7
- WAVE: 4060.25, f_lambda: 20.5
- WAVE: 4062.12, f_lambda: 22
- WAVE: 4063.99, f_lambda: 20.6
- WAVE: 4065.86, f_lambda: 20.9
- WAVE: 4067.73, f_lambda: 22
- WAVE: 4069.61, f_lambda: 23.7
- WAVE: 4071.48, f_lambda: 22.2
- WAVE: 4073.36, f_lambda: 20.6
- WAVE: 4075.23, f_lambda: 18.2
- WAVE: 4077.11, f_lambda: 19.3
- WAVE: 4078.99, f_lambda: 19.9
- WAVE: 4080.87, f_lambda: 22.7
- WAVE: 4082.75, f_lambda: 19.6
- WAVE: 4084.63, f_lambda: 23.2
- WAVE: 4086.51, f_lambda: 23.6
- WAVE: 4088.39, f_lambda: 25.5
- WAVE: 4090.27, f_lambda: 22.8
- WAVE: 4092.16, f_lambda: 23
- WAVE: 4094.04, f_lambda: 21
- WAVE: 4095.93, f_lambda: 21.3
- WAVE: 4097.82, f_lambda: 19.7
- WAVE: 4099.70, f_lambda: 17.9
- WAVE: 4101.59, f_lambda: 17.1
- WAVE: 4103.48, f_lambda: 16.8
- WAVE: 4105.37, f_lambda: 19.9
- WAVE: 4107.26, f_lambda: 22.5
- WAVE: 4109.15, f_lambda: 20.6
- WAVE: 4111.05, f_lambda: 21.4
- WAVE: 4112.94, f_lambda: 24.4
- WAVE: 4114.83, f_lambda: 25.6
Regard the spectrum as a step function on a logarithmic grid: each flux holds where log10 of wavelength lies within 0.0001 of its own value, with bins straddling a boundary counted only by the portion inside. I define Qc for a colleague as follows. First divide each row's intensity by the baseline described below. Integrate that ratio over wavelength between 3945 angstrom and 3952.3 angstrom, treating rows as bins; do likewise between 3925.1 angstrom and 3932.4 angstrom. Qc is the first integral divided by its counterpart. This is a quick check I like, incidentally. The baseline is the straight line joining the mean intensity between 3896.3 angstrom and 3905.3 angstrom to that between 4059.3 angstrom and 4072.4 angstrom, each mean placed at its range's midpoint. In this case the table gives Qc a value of 1.37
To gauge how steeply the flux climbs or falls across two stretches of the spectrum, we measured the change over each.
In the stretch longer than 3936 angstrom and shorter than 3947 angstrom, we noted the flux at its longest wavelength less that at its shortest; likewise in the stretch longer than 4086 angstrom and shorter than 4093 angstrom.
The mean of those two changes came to 2.5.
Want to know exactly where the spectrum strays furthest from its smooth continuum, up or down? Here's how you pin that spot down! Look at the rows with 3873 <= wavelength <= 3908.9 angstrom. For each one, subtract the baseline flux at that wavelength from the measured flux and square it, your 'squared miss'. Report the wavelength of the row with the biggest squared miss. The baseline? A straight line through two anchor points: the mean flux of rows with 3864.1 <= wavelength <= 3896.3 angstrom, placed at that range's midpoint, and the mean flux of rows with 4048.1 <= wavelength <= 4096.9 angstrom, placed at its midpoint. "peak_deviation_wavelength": 3888.23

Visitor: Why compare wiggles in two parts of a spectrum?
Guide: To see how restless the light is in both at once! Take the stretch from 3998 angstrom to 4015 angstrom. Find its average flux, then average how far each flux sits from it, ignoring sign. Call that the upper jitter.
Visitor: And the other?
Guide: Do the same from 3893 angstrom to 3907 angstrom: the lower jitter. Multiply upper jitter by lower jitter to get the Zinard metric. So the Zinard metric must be 2.0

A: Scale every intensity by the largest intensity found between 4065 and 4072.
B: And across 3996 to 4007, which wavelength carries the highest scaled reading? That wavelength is 4002.69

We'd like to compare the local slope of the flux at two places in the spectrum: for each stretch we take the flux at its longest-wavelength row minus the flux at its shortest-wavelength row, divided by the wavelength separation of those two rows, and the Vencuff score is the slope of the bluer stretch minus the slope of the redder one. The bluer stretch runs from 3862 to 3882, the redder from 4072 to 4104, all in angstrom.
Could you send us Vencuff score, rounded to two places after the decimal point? 0.01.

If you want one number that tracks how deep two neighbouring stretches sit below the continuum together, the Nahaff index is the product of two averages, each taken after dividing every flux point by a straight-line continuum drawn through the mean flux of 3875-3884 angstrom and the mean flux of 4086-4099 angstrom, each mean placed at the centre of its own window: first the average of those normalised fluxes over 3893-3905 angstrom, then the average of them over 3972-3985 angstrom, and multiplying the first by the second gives 1.0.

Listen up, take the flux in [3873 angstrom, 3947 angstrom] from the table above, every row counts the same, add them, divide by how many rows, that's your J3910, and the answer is 14.4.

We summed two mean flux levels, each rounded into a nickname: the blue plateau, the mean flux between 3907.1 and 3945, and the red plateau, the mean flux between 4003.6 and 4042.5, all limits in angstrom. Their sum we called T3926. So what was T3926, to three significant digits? 36.5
